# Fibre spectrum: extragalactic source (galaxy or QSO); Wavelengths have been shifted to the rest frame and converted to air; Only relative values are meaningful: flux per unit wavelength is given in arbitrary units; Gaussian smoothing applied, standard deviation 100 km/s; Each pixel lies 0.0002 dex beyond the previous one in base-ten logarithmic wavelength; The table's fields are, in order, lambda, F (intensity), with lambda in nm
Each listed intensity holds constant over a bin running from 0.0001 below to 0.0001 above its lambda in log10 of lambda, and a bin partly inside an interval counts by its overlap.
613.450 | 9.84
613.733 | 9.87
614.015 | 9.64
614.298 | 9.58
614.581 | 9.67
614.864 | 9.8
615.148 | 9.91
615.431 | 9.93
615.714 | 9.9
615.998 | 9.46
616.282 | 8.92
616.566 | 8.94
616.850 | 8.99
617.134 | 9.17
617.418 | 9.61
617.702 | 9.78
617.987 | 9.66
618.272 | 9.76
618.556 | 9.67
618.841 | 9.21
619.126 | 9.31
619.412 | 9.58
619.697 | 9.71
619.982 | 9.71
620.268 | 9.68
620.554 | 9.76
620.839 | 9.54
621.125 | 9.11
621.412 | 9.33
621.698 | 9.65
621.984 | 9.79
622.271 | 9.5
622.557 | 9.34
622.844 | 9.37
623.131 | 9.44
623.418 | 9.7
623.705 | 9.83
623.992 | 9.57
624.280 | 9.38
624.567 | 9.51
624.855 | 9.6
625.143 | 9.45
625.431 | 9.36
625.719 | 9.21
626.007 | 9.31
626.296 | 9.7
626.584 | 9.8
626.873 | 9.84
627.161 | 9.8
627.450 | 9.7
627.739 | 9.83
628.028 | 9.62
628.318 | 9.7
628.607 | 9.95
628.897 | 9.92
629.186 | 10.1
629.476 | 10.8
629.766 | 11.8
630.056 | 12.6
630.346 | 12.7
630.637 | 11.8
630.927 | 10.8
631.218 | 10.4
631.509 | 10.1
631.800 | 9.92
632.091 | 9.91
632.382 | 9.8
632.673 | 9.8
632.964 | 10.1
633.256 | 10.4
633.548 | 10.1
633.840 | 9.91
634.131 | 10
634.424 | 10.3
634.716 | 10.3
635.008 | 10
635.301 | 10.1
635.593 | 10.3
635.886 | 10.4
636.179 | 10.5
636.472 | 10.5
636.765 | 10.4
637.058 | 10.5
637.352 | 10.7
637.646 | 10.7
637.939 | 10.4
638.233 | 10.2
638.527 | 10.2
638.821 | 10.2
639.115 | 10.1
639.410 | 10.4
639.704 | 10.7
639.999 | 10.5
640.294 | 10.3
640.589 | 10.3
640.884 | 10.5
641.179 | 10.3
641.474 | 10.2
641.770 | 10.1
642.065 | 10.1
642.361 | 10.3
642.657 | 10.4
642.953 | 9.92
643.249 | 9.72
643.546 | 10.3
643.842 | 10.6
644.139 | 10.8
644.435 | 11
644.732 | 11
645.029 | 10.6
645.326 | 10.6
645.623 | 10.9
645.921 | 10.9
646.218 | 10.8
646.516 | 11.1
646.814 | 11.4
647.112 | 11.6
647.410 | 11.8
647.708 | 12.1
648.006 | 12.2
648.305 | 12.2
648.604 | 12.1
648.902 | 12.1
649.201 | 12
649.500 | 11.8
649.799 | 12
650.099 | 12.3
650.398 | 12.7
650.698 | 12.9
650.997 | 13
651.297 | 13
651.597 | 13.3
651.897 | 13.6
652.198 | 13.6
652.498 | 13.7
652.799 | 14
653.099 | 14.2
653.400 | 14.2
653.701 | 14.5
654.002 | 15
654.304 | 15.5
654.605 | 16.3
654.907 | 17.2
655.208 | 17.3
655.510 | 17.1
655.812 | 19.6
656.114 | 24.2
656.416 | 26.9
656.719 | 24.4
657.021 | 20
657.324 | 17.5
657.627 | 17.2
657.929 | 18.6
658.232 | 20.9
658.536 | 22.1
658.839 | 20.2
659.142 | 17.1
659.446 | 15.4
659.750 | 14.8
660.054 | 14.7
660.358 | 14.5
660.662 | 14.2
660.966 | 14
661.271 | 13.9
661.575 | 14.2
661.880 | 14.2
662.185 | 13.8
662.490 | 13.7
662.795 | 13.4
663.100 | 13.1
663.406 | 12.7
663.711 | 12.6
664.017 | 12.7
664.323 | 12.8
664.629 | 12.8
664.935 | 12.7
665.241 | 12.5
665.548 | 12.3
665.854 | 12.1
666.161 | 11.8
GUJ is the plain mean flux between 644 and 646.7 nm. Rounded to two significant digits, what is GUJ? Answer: 11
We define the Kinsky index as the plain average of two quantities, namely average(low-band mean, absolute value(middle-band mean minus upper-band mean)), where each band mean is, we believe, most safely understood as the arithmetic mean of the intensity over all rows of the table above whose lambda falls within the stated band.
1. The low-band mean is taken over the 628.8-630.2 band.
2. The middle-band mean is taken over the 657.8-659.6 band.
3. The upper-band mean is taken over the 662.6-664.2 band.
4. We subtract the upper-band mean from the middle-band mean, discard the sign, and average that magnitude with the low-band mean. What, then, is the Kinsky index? 8.6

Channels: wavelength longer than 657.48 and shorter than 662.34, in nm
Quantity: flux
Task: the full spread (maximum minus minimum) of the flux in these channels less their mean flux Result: -7.9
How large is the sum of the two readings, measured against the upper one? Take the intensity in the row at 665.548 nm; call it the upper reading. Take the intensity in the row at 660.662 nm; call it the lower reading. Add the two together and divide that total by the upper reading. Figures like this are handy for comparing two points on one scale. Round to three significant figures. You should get 2.15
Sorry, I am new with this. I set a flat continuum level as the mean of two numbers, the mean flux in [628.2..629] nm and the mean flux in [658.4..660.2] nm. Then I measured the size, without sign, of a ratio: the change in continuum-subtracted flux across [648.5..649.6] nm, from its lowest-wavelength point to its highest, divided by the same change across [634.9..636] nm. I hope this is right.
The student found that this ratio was 1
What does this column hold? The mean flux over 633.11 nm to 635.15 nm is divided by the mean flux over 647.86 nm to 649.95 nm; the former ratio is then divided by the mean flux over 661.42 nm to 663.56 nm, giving 0.06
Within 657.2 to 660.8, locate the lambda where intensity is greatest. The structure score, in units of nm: 658.536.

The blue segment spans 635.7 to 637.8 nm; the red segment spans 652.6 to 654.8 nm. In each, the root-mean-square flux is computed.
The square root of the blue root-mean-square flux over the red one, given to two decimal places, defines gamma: 0.84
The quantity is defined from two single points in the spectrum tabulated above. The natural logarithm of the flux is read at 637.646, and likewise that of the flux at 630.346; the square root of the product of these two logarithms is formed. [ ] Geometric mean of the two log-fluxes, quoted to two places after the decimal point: 2.45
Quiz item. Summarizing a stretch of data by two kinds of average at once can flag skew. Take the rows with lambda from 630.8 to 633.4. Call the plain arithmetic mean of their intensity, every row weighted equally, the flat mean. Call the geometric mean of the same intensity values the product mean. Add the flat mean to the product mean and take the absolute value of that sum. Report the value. 20.3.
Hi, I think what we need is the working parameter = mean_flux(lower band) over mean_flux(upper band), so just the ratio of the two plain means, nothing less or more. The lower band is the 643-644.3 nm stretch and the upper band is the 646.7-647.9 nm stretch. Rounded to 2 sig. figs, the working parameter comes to 0.88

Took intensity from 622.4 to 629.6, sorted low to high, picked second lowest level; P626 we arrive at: 9.31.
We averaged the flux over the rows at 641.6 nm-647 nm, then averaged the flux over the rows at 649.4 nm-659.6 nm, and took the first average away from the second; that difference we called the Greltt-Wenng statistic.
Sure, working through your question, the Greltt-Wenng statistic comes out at 6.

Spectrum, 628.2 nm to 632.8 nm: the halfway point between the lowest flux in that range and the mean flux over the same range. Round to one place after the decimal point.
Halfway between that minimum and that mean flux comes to 10.2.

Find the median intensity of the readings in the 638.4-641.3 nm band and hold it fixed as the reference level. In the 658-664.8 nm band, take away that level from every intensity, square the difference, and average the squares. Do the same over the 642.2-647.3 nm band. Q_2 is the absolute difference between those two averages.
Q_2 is 28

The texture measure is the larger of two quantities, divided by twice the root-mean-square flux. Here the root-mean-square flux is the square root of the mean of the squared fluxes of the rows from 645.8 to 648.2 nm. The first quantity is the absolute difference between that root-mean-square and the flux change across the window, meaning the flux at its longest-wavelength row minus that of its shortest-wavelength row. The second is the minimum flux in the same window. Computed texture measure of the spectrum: 0.470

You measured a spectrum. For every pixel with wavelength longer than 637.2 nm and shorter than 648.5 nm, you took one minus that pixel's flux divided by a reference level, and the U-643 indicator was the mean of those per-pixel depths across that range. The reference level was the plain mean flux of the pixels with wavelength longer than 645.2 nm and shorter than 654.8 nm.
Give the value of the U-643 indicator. 0.16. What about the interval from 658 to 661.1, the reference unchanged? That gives -0.32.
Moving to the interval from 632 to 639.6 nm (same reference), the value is 0.20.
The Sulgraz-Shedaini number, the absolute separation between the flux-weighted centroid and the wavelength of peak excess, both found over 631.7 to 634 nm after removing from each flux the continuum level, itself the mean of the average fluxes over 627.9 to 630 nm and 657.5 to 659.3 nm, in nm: 0.45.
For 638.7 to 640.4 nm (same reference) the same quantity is 0.16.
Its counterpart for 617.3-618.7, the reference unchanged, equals 0.28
